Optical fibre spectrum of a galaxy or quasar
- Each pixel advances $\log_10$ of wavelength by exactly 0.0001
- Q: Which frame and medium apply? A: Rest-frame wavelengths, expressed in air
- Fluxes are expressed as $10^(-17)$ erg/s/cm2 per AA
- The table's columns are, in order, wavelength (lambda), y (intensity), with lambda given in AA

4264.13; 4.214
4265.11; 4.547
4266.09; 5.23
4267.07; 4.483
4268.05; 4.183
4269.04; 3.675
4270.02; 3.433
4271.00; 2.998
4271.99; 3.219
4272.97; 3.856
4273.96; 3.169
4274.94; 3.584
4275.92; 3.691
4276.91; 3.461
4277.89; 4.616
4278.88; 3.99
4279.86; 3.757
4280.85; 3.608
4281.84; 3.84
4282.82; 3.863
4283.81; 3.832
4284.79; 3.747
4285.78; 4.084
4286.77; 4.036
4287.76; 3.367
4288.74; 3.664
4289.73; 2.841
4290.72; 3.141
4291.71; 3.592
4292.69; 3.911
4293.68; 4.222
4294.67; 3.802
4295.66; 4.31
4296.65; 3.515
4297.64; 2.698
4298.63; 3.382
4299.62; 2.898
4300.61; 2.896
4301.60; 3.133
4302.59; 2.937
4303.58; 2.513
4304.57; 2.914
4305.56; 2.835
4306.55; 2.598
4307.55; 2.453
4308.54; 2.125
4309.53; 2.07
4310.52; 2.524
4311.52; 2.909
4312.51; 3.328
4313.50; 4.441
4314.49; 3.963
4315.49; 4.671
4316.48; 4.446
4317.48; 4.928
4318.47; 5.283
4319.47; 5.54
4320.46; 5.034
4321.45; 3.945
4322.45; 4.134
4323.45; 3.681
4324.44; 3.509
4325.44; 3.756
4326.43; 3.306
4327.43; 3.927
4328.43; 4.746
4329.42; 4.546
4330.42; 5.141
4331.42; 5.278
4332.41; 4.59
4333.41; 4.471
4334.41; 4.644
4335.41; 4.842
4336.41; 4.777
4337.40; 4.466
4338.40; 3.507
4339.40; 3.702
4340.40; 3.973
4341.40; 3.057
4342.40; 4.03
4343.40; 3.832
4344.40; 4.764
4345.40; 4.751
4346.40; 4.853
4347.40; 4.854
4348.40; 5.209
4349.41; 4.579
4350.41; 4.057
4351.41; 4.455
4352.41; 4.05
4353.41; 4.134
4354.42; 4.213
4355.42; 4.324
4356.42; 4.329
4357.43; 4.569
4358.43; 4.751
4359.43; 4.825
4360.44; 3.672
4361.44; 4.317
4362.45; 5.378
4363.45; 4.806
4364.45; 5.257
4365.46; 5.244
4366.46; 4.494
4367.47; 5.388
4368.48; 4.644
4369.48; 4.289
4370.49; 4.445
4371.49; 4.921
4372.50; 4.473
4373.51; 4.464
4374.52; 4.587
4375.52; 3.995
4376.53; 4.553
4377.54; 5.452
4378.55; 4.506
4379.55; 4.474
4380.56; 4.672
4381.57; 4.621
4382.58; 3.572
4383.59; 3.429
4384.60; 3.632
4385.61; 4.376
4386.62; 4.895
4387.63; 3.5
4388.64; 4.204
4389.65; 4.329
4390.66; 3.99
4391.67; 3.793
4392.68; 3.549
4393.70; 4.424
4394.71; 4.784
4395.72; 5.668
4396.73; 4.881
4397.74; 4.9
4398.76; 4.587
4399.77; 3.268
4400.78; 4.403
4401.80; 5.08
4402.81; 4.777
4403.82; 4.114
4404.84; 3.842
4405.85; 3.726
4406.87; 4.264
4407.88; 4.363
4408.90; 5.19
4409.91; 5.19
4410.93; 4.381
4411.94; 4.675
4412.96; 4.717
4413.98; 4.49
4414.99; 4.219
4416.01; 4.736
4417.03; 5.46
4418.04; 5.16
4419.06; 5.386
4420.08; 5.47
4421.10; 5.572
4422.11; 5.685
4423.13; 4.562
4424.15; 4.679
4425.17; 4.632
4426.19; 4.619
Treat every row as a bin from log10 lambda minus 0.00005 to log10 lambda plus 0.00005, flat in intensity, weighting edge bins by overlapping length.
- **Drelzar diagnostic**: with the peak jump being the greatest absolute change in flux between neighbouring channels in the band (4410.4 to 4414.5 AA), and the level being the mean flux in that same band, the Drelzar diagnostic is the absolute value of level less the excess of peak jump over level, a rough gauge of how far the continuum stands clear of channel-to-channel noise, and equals 8.8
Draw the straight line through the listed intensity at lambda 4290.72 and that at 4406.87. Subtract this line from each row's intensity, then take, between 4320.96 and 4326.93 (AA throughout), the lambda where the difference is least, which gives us 4326.43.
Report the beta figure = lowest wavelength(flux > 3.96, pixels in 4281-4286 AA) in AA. 4285.78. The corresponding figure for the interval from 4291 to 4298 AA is 4293.68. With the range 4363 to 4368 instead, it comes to 4363.45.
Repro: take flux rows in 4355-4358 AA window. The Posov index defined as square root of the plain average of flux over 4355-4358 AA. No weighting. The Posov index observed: 2.10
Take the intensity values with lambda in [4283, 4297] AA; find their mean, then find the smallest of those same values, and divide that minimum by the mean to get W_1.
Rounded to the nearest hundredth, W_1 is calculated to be 0.76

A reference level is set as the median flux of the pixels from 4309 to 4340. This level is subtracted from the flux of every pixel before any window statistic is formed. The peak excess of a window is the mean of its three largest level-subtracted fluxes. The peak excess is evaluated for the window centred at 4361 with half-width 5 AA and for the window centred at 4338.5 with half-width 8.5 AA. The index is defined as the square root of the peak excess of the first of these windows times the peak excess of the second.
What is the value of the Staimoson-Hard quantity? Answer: 0.74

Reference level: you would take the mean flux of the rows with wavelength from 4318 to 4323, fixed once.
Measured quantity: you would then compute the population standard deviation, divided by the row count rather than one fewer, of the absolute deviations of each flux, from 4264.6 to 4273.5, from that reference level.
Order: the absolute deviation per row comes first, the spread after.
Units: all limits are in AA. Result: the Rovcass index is 0.53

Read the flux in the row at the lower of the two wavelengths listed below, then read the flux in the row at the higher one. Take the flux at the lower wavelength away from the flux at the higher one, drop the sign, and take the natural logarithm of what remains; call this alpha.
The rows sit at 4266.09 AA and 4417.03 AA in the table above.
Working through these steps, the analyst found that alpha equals -1.5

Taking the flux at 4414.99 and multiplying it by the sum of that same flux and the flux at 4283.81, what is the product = 34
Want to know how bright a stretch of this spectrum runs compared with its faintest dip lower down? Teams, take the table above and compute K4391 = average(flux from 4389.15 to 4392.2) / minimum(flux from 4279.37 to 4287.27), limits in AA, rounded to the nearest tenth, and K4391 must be 1.1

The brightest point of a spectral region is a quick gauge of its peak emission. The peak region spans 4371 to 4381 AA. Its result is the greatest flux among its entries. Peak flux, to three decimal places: 5.452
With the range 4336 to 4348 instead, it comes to 4.854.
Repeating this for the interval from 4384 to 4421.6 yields 5.668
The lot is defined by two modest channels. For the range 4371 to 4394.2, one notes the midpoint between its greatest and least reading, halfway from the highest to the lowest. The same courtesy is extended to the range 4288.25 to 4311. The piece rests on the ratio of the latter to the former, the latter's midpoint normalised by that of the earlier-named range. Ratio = 0.72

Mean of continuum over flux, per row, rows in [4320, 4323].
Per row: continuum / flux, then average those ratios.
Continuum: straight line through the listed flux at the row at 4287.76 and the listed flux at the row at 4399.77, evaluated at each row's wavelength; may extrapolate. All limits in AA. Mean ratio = 0.77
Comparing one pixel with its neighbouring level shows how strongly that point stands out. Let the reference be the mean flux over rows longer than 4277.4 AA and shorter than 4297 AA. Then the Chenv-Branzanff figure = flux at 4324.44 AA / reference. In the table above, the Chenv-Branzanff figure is 0.93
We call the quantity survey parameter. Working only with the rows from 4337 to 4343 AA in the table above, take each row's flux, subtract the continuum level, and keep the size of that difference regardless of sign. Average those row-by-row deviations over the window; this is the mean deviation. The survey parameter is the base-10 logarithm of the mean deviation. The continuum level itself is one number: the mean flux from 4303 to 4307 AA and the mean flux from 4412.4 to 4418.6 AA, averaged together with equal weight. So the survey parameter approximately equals -0.4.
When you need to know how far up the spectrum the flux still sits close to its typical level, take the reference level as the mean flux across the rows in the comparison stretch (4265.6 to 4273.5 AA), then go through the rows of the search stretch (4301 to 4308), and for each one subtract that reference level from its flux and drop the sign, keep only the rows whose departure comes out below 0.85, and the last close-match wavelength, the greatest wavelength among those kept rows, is 4301.60 AA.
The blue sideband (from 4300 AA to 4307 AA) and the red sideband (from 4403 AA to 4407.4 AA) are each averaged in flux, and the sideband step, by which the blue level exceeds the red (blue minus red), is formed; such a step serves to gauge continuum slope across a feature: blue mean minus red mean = -1.2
